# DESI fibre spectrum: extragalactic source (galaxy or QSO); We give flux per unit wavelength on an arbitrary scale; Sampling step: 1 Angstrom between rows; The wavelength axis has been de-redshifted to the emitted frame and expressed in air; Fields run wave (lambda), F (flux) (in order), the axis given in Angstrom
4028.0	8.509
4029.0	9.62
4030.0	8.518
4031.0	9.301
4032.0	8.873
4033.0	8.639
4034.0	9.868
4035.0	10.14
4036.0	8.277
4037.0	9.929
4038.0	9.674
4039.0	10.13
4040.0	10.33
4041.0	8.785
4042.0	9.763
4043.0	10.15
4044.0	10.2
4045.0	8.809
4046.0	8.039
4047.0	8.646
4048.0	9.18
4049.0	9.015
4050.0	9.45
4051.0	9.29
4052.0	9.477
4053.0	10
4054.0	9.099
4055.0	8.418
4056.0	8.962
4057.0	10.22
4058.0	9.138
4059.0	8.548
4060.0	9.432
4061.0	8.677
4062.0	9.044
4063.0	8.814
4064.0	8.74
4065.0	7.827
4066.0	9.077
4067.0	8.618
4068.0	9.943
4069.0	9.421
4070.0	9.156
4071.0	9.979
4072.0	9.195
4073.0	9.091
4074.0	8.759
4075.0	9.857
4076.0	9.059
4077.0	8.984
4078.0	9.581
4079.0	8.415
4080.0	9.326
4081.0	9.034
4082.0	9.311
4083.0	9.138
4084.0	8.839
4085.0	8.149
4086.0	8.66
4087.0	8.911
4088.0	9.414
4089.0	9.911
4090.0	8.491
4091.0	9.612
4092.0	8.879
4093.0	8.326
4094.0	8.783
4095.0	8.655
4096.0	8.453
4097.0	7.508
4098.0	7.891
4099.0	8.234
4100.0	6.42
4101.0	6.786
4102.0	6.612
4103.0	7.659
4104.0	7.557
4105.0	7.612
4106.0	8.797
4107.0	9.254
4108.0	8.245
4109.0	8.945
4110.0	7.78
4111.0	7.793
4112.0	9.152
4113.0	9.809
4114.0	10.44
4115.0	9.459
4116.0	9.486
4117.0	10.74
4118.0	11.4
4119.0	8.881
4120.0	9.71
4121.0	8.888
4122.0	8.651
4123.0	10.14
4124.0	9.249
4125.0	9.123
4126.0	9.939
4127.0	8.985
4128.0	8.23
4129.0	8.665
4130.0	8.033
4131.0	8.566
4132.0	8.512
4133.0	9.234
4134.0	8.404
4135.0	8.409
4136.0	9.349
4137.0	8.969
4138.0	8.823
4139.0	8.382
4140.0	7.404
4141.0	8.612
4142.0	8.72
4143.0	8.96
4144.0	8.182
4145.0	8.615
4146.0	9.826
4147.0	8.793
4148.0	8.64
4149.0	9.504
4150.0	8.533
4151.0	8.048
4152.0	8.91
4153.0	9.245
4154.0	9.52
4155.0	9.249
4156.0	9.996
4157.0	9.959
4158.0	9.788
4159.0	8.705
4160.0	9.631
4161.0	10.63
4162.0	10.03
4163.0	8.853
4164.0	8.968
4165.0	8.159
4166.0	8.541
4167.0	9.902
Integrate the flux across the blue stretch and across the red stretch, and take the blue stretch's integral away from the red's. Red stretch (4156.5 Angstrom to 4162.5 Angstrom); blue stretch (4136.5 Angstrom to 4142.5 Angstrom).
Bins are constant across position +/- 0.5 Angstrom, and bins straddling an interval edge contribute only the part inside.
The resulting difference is 7.8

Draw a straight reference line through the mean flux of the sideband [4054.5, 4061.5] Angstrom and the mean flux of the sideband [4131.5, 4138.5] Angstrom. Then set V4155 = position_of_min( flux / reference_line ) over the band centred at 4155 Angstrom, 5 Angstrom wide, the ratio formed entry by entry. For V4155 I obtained 4153.0 Angstrom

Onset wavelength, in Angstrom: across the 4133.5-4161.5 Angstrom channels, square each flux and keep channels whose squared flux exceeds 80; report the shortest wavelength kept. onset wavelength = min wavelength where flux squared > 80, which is 4136.0 Angstrom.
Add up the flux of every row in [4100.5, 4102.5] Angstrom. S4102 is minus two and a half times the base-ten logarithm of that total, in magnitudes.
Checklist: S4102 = -2.82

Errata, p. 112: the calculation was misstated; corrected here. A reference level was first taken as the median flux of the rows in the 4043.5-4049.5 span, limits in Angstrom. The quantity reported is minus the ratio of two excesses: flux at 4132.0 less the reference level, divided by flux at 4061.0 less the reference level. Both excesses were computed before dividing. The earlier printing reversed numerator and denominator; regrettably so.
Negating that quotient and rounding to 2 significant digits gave -1.7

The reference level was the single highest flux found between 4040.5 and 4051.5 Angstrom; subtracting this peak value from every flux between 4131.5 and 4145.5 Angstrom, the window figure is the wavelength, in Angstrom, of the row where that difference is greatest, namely 4136.0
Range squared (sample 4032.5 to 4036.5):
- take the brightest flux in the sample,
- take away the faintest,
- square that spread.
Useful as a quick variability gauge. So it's 3.5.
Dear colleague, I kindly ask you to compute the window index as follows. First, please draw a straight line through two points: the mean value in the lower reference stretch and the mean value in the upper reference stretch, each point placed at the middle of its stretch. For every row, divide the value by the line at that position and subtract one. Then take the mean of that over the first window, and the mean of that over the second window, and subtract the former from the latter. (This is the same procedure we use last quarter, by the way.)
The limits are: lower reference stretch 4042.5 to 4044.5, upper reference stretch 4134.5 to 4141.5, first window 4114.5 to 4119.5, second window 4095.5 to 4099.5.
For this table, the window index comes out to -0.25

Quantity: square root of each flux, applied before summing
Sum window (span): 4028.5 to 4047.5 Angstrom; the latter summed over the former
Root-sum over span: 58.1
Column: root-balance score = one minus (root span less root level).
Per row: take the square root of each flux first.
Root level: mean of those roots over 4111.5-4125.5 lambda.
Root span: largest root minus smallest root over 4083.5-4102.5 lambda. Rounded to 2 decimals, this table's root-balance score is 3.49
